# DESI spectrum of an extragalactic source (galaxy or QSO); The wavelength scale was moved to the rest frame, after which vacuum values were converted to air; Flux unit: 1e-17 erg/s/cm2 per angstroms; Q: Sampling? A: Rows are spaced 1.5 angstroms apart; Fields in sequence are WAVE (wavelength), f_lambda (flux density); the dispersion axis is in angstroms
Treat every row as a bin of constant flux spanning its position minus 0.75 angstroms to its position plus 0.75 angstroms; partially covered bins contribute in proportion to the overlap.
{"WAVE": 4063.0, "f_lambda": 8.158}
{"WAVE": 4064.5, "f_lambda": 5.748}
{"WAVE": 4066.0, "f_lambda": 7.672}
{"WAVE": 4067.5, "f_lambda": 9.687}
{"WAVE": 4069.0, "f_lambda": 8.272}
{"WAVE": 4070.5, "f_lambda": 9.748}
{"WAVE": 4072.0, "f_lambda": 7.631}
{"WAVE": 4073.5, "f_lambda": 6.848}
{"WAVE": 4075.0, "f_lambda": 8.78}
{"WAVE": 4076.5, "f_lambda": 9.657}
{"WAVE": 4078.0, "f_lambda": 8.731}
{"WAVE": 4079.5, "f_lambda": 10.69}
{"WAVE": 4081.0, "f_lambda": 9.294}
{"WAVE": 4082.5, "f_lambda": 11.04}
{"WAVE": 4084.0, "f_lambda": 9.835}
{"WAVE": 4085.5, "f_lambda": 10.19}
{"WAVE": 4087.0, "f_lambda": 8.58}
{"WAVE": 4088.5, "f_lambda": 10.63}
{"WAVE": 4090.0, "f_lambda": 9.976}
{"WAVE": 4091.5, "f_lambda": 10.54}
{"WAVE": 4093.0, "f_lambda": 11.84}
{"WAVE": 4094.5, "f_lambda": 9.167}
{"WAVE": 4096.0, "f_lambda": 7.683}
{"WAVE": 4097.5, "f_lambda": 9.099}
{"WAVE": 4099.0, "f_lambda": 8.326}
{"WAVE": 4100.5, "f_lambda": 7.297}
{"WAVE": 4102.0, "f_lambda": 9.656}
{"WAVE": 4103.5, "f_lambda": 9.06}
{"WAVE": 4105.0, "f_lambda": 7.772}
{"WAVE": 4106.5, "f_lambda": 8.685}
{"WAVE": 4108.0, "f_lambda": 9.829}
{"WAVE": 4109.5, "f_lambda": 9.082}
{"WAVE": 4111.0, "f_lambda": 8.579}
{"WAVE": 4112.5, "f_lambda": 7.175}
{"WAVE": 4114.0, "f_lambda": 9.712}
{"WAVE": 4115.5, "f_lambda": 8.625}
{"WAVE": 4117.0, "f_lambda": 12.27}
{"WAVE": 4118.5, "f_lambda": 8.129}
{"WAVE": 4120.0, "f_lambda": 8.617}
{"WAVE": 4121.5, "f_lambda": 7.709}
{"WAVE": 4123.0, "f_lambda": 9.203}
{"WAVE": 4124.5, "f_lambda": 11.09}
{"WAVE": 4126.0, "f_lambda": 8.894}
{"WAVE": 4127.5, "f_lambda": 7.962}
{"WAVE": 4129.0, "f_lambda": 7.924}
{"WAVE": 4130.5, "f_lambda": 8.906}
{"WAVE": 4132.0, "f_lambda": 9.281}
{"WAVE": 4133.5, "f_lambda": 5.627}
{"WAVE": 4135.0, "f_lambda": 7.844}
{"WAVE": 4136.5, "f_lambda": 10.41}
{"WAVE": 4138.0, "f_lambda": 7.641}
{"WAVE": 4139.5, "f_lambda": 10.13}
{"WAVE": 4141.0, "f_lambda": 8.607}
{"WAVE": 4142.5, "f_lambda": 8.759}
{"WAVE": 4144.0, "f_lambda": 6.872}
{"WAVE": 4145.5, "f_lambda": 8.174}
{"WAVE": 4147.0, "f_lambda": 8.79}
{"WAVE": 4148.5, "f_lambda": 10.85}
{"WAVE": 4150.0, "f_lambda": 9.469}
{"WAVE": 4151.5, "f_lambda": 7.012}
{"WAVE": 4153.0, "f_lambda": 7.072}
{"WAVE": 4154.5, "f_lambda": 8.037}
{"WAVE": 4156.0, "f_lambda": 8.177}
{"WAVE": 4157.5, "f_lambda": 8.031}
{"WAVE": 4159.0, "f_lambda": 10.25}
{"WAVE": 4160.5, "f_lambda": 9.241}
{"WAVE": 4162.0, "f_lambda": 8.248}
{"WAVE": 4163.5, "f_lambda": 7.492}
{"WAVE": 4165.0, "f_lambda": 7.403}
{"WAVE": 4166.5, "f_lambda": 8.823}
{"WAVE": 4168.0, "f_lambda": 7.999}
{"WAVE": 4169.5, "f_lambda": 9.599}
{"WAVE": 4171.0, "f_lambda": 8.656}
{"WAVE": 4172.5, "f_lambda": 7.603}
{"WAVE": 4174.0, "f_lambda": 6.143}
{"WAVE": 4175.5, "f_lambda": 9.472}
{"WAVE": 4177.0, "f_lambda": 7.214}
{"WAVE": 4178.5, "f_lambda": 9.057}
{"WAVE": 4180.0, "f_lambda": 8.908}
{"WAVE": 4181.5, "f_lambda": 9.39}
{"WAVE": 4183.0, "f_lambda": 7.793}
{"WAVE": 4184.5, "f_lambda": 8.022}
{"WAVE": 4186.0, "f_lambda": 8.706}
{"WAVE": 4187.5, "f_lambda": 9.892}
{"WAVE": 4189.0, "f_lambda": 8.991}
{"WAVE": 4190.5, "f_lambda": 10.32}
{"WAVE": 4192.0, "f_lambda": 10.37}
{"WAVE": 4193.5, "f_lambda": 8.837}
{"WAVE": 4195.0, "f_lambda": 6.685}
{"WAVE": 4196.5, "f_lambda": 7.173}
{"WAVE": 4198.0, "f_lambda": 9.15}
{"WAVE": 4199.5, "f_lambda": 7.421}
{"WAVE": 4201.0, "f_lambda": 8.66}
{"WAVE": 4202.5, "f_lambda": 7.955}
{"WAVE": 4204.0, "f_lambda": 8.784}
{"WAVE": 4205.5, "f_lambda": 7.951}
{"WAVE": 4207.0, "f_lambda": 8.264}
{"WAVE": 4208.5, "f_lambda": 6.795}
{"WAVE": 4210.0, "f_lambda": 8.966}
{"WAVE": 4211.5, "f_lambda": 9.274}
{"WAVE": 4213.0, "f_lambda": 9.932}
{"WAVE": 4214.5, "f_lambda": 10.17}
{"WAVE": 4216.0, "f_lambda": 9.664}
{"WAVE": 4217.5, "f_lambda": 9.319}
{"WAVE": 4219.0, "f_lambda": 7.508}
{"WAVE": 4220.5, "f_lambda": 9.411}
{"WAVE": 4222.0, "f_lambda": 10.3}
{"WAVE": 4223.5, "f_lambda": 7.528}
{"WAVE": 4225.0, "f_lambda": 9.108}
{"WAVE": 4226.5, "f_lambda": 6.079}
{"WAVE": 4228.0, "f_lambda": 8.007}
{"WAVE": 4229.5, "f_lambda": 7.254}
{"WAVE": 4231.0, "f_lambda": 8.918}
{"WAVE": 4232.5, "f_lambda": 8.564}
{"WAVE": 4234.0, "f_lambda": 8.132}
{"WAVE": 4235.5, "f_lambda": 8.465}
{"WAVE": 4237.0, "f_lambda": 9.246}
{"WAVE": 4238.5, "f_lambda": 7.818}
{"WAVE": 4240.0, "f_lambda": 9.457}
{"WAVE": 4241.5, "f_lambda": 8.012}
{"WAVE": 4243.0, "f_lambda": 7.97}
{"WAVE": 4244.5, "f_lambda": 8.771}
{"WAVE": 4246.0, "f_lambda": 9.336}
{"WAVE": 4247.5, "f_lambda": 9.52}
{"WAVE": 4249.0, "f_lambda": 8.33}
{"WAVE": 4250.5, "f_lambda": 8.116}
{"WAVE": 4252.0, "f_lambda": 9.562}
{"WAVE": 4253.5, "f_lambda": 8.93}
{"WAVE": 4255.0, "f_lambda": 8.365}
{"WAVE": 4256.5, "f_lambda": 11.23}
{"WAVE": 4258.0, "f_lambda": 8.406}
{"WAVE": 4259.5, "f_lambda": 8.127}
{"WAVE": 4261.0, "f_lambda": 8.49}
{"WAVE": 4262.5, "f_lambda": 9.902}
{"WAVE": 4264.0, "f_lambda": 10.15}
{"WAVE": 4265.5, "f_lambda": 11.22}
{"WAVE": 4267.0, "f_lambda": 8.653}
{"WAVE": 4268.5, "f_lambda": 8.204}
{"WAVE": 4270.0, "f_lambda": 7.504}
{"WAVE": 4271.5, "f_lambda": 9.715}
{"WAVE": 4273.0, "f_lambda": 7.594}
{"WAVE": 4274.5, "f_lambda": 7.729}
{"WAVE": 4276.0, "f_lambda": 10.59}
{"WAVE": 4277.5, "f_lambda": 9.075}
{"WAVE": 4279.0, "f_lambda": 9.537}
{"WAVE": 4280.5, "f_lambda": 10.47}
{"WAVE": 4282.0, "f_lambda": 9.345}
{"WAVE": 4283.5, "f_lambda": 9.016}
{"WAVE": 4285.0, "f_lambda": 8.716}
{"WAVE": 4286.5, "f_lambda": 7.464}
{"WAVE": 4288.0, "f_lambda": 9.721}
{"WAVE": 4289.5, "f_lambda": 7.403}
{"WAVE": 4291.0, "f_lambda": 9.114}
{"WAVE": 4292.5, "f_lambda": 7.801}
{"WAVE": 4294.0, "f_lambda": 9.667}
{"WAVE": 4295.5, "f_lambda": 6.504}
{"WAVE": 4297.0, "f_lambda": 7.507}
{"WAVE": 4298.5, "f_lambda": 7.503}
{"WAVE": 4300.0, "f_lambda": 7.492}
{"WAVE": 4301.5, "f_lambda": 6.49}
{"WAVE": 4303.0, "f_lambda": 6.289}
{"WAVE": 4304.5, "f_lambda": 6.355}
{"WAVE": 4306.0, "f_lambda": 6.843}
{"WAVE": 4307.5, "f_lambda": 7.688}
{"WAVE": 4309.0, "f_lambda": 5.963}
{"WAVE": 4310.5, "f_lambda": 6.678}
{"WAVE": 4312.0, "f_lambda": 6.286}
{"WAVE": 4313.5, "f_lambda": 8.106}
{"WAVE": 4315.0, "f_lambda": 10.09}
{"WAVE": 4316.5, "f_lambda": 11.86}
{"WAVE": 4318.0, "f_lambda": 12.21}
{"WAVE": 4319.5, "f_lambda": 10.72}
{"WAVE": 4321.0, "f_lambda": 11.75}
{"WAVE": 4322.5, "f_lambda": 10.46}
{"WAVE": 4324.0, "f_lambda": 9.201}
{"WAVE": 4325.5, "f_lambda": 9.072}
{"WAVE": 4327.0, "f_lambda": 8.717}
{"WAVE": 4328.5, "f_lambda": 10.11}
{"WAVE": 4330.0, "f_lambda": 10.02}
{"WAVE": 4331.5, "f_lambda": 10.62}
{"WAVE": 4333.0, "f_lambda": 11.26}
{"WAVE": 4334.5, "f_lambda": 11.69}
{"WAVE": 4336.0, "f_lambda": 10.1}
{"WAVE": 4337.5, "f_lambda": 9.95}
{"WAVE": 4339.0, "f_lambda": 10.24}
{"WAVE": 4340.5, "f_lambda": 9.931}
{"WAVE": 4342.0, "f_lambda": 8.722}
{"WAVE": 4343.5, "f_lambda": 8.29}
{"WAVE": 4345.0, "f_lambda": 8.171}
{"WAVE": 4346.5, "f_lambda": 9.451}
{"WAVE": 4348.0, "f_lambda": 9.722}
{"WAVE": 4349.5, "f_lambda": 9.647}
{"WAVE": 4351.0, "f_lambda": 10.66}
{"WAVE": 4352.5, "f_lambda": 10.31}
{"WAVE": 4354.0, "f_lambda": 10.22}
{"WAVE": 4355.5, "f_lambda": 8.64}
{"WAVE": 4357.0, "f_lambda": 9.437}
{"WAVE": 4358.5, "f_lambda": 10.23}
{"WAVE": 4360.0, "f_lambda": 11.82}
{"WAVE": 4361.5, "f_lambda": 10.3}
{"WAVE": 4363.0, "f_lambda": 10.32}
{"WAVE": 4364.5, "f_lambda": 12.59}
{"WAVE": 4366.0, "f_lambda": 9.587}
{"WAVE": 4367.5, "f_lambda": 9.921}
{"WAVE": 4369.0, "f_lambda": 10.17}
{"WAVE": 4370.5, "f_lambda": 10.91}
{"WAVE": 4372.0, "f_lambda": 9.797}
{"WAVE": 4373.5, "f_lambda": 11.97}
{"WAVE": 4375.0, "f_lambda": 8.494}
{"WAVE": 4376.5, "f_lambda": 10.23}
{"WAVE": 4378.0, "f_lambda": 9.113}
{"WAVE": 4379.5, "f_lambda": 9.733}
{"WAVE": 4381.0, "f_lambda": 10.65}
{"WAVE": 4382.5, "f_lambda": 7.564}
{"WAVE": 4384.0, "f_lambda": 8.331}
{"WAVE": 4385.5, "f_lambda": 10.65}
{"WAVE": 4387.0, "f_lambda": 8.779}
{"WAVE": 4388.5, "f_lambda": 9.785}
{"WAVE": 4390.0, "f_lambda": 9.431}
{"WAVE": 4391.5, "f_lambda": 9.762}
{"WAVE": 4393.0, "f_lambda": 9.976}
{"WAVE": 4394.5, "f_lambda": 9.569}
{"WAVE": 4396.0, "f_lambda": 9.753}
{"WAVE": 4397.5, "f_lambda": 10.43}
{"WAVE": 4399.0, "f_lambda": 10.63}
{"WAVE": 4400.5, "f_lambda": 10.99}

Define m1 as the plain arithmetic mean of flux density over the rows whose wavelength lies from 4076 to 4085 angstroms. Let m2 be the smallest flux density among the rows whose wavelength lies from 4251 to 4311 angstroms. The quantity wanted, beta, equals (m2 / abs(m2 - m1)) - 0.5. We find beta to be 1.0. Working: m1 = 9.9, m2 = 5.963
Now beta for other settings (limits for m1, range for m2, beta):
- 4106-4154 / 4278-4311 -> 1.7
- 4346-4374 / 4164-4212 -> 1.0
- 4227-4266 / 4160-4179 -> 1.8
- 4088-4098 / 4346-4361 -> 6.7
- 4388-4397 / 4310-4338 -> 1.3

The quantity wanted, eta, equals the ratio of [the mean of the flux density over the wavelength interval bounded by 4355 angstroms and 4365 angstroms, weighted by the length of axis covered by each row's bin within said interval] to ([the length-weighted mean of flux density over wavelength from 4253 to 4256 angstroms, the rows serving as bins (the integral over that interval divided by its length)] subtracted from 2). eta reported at -1.53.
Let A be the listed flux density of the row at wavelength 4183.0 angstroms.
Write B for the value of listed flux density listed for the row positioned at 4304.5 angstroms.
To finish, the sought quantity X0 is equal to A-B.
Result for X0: 1.4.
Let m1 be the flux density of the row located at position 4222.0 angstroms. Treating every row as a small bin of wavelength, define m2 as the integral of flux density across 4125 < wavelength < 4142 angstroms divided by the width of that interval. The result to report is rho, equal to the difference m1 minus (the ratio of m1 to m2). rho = 9.1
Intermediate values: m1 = 10.3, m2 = 8.52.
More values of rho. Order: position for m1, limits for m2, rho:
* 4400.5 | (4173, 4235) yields 9.7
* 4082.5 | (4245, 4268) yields 9.8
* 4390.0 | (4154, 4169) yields 8.3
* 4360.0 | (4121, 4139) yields 10.4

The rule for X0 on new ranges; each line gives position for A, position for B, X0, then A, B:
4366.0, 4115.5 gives 1.0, 9.587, 8.625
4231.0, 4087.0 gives 0.3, 8.918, 8.58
